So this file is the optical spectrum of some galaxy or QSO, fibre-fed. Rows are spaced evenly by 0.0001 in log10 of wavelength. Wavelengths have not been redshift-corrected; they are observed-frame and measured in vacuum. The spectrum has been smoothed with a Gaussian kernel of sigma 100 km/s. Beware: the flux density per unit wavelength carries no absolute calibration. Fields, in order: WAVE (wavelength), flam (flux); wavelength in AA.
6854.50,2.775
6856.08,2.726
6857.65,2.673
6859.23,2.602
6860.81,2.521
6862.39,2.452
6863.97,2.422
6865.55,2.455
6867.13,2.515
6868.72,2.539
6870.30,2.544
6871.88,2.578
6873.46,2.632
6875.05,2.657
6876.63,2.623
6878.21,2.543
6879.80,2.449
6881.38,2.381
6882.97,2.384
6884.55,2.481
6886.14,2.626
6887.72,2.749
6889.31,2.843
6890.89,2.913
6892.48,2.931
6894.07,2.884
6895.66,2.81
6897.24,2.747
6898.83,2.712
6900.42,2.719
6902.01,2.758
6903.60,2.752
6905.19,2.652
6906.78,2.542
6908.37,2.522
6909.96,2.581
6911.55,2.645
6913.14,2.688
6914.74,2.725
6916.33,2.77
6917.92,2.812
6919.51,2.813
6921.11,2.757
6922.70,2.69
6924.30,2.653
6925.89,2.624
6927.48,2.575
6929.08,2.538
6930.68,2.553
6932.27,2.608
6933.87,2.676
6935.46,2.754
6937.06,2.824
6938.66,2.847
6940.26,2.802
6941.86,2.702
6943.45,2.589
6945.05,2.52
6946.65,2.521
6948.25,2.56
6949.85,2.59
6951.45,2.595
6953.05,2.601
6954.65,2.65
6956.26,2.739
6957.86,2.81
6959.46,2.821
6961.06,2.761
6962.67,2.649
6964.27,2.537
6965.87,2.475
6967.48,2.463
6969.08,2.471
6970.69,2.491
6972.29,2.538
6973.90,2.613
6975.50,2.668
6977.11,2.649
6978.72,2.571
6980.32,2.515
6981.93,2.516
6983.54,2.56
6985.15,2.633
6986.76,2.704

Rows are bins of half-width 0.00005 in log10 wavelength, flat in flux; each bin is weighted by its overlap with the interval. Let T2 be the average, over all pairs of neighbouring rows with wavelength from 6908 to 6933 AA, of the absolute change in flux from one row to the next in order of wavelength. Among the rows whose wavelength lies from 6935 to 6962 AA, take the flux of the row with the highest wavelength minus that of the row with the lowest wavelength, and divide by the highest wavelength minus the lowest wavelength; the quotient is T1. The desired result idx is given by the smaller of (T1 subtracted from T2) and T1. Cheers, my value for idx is 0.000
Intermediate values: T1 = 0.000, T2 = 0.042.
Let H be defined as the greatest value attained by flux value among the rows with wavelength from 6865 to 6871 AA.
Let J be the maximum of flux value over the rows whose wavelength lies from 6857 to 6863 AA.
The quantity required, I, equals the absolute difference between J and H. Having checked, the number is 0.129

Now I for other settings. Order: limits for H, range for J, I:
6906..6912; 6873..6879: 0.012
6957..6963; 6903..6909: 0.069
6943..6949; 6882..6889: 0.160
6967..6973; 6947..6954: 0.063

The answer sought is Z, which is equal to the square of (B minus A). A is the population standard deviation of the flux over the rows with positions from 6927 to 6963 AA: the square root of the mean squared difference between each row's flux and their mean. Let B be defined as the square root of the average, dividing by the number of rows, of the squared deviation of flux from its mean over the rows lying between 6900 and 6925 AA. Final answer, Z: 0.0004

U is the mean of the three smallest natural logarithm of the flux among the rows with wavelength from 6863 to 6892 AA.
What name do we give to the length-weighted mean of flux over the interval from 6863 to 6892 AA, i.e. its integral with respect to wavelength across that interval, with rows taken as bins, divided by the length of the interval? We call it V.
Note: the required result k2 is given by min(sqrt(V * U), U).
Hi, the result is 0.874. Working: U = 0.87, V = 2.577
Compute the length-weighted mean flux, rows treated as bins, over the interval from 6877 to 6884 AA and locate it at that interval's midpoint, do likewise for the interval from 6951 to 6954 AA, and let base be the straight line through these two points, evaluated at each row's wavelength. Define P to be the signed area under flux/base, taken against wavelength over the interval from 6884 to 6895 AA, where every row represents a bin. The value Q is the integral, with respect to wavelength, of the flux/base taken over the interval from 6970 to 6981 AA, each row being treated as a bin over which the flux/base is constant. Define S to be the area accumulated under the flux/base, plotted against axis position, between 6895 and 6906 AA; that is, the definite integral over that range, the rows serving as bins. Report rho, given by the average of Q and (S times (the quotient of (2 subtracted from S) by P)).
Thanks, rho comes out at 10.3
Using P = 12.4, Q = 10.7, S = 12.1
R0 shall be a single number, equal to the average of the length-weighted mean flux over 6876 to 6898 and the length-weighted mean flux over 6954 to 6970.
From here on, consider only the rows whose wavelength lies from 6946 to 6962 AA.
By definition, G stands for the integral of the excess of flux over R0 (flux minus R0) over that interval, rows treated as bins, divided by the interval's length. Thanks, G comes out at 0.01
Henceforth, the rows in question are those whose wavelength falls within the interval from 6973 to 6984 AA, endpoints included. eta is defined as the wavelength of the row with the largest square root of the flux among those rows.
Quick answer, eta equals 6975.50 AA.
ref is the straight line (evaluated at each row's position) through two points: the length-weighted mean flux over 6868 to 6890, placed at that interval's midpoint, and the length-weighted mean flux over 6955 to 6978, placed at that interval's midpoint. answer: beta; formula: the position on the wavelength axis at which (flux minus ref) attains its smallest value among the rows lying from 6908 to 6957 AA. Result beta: 6945.05 AA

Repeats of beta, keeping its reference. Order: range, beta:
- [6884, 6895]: 6884.55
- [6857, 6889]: 6881.38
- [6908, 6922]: 6908.37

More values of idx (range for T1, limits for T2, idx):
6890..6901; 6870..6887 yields -0.020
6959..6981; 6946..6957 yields -0.015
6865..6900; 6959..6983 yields 0.008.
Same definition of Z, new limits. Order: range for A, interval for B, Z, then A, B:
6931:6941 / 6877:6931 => 0.0031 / 0.08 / 0.141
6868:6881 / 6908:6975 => 0.0024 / 0.06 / 0.112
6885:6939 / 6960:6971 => 0.0000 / 0.11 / 0.105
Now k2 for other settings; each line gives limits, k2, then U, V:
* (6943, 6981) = 0.904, 0.90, 2.600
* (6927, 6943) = 0.938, 0.94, 2.688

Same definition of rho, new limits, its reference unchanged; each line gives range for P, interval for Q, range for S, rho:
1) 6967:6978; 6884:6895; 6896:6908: 12.9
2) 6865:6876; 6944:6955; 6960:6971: 9.5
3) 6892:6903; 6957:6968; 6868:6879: 10.1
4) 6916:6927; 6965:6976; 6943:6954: 9.4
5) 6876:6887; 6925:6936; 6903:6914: 10.5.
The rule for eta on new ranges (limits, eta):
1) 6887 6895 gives 6892.48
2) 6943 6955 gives 6954.65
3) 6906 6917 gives 6916.33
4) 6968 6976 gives 6975.50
